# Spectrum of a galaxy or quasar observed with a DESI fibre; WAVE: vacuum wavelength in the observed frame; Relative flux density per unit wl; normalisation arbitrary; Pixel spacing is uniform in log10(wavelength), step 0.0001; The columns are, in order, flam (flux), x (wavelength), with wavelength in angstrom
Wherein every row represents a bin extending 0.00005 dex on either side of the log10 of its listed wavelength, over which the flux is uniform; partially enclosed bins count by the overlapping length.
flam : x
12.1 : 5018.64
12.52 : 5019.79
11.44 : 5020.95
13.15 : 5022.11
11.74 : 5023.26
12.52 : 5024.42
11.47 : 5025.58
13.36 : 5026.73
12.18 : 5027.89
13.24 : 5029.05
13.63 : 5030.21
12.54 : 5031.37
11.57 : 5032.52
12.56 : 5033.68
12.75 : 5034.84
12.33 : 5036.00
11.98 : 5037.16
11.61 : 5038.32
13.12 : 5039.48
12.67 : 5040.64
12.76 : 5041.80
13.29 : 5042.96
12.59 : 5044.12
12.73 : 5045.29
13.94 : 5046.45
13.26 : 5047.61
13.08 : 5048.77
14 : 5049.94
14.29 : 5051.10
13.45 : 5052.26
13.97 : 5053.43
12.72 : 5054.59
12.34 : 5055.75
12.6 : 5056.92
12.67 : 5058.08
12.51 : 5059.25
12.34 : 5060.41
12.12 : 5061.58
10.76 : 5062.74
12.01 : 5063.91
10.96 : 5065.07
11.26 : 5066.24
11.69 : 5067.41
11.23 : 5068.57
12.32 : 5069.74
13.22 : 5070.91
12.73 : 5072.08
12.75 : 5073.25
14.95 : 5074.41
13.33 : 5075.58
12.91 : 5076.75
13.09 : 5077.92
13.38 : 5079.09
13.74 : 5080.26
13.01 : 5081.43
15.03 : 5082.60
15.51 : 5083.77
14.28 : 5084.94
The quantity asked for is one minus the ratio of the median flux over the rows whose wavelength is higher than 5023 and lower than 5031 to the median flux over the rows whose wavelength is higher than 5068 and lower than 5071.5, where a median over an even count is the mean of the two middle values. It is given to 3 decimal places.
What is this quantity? -0.016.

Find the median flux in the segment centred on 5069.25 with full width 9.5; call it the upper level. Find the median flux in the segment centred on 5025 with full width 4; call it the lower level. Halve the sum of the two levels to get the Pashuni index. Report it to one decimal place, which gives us 12.1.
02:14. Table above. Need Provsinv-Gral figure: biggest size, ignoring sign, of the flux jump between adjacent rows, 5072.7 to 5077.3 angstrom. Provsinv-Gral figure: 2.2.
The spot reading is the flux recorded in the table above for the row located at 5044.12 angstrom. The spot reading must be 12.59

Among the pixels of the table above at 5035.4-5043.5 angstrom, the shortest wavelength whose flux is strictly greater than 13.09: 5039.48 angstrom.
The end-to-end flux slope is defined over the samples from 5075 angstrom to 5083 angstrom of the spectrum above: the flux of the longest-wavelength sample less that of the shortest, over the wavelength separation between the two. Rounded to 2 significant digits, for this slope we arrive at 0.24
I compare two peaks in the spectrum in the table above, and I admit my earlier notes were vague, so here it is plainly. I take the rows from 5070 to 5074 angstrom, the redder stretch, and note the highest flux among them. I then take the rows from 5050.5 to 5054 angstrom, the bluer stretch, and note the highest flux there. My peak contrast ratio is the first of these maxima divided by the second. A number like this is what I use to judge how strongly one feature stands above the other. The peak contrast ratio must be 0.93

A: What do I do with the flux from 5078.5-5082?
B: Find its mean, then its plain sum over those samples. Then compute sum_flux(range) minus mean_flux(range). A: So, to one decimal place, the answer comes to 26.8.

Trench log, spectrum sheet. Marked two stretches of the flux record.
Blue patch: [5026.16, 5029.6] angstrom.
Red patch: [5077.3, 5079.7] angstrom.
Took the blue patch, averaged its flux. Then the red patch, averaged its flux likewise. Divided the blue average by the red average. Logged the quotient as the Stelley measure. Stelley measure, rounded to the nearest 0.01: 0.98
